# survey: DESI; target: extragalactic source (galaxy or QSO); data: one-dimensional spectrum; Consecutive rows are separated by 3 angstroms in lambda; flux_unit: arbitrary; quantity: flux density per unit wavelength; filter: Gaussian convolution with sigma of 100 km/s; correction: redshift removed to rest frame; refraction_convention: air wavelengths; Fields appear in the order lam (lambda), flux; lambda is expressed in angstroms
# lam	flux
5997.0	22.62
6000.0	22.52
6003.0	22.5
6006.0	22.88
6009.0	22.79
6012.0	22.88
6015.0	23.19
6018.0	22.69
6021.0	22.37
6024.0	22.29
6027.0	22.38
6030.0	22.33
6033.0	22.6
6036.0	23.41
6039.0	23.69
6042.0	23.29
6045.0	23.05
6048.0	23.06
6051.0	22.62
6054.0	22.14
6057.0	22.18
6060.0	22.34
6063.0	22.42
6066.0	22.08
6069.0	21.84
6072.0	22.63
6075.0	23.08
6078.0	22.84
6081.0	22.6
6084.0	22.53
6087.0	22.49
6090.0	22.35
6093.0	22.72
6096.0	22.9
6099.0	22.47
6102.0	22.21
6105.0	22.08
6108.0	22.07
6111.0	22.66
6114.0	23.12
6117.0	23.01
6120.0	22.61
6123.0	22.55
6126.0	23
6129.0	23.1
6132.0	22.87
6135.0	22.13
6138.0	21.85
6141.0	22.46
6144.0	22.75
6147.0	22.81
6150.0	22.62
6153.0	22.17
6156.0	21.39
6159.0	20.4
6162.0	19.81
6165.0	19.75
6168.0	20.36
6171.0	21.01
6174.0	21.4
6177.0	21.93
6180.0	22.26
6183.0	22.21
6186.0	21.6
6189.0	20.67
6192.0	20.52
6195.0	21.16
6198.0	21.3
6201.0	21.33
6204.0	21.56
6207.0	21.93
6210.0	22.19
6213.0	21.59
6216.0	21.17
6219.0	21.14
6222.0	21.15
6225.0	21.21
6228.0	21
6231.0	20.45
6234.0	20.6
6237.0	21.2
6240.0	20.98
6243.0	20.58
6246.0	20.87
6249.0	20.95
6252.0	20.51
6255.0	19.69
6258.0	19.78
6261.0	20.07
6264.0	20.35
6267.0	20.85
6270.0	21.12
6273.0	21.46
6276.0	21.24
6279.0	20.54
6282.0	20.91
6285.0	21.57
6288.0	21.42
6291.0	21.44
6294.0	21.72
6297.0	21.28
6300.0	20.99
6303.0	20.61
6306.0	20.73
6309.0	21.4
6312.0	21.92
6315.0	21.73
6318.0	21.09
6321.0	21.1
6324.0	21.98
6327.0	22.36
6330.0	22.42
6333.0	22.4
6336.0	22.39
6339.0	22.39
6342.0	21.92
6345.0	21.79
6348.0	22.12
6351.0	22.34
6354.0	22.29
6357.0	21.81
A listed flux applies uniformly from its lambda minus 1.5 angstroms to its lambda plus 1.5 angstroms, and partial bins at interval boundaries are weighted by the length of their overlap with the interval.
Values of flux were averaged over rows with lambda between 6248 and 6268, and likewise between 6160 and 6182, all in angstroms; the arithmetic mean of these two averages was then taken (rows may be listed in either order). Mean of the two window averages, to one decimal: 20.6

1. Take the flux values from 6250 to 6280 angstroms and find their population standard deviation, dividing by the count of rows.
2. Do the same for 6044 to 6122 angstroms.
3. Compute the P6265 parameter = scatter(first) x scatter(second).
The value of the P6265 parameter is 0.21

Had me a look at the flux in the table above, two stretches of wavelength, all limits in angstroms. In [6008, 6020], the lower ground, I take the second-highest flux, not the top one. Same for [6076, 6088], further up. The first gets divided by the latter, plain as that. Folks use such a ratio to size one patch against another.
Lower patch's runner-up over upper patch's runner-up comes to 1.01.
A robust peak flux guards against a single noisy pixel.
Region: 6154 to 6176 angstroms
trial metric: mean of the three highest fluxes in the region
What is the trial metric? 21.3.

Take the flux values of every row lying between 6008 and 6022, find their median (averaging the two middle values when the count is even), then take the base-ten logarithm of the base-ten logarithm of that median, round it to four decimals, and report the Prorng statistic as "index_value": 0.1328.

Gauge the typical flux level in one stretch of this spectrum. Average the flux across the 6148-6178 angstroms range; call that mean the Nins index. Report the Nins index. 21.1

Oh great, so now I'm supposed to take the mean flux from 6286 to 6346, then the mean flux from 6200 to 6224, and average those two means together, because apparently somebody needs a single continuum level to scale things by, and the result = 21.58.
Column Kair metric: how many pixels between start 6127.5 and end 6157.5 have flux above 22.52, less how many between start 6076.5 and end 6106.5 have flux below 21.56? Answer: 5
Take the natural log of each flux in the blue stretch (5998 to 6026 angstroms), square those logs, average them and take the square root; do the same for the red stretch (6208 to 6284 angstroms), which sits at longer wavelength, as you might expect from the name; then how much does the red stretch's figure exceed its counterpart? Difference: -0.084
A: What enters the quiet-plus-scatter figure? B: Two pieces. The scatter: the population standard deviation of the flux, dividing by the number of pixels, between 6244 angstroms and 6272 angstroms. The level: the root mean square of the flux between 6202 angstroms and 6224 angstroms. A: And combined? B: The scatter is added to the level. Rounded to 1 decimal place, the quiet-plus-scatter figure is 22.0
